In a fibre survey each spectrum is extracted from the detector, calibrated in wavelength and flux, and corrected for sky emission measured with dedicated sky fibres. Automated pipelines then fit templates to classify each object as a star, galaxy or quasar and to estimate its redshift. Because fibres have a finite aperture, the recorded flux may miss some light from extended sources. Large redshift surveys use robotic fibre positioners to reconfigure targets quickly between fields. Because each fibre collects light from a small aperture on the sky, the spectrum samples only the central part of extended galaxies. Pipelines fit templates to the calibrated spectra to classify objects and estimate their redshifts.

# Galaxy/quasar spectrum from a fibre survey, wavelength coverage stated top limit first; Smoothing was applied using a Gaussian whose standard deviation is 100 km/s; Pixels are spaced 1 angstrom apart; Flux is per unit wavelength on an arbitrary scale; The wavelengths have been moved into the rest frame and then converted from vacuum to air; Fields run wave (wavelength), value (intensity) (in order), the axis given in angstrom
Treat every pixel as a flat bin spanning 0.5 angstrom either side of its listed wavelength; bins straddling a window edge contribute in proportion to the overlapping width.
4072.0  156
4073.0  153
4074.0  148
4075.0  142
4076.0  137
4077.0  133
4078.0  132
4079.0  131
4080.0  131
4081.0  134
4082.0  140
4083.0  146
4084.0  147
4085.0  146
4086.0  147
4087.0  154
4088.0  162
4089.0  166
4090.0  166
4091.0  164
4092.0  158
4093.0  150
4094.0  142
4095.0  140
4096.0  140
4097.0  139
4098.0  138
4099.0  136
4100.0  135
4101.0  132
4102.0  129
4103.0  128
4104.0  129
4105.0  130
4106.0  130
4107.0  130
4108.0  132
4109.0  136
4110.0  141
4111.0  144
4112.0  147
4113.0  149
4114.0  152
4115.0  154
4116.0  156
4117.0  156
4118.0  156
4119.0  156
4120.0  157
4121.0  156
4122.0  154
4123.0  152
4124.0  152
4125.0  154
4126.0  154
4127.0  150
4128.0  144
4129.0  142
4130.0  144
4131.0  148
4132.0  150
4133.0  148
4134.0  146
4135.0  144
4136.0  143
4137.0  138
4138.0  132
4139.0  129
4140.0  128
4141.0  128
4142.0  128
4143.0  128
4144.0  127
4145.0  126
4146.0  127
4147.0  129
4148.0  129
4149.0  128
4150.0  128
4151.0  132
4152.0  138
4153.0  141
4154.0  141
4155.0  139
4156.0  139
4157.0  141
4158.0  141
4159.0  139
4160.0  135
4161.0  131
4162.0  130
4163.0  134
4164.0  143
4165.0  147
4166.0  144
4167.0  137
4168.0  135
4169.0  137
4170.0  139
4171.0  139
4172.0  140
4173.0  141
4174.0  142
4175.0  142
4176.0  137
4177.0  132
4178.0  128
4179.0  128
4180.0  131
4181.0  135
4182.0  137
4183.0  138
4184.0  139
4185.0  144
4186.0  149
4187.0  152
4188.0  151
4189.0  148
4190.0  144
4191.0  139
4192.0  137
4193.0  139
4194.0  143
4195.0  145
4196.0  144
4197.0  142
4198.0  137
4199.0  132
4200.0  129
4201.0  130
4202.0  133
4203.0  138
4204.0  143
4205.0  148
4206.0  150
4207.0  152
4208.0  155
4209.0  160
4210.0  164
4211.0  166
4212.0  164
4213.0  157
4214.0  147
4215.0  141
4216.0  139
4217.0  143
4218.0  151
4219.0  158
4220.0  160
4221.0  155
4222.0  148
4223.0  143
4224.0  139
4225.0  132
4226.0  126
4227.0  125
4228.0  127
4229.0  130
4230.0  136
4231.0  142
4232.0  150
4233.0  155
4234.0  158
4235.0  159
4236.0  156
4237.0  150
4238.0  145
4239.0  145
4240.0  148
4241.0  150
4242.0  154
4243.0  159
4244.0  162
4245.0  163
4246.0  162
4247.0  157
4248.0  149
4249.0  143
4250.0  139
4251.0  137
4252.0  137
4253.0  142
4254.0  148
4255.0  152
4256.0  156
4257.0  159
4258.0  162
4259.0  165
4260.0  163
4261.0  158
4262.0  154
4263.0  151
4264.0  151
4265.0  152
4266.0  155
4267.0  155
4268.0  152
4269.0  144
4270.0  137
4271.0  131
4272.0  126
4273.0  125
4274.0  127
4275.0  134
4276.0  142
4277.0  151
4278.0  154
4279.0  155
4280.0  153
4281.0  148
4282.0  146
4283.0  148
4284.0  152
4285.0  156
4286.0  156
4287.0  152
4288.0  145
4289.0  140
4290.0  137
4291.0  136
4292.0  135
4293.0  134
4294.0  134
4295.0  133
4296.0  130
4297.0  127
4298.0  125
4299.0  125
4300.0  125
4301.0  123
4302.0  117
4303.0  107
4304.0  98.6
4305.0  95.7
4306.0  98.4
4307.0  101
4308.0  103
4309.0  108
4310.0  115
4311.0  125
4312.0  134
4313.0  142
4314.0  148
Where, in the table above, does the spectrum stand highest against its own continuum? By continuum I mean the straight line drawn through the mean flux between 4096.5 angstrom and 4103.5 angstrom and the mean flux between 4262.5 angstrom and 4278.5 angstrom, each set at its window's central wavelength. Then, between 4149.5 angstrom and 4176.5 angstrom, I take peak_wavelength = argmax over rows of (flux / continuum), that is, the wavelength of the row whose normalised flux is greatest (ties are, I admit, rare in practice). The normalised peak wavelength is 4165.0 angstrom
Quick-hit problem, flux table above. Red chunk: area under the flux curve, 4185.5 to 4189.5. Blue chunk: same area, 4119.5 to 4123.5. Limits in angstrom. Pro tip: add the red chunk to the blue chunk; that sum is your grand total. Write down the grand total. 1219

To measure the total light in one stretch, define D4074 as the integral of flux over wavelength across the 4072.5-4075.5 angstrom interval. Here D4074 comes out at 443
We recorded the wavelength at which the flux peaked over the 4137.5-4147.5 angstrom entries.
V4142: 4138.0 angstrom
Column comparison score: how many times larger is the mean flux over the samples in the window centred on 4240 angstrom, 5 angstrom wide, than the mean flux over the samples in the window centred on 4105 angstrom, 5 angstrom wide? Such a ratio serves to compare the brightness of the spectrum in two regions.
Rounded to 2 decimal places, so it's 1.15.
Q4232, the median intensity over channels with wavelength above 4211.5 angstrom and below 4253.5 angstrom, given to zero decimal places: 148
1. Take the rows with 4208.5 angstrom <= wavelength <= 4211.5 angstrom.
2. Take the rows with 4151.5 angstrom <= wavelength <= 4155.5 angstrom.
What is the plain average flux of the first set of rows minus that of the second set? 24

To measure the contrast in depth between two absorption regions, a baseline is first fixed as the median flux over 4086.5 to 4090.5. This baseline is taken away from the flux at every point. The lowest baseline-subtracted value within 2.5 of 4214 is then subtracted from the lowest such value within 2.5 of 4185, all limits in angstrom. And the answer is -1.0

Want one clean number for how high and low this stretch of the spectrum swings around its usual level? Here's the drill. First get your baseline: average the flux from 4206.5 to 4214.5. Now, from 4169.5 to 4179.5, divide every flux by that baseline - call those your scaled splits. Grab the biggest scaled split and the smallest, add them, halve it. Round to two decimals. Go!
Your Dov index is 0.85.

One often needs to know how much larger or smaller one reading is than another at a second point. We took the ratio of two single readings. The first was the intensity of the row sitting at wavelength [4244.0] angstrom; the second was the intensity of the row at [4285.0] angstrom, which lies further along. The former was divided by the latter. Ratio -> 1.04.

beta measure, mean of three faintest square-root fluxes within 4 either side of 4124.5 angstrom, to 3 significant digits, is 12.2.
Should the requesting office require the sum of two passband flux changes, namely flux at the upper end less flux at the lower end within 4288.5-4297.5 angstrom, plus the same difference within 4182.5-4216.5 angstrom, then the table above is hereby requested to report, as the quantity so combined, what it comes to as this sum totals -12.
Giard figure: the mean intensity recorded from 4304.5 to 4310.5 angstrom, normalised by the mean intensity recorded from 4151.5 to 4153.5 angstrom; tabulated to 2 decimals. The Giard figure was 0.74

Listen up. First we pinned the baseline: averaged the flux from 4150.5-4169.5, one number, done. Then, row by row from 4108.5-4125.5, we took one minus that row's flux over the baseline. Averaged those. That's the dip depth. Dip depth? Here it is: -0.10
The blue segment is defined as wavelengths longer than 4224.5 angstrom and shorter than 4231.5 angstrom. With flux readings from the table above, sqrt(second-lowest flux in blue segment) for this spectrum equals 11.2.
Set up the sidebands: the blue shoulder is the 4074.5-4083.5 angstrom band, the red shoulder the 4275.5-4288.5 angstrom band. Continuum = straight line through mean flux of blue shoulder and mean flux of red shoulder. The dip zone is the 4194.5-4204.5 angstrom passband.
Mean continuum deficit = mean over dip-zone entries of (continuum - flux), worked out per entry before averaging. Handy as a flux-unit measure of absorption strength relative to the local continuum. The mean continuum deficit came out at 7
